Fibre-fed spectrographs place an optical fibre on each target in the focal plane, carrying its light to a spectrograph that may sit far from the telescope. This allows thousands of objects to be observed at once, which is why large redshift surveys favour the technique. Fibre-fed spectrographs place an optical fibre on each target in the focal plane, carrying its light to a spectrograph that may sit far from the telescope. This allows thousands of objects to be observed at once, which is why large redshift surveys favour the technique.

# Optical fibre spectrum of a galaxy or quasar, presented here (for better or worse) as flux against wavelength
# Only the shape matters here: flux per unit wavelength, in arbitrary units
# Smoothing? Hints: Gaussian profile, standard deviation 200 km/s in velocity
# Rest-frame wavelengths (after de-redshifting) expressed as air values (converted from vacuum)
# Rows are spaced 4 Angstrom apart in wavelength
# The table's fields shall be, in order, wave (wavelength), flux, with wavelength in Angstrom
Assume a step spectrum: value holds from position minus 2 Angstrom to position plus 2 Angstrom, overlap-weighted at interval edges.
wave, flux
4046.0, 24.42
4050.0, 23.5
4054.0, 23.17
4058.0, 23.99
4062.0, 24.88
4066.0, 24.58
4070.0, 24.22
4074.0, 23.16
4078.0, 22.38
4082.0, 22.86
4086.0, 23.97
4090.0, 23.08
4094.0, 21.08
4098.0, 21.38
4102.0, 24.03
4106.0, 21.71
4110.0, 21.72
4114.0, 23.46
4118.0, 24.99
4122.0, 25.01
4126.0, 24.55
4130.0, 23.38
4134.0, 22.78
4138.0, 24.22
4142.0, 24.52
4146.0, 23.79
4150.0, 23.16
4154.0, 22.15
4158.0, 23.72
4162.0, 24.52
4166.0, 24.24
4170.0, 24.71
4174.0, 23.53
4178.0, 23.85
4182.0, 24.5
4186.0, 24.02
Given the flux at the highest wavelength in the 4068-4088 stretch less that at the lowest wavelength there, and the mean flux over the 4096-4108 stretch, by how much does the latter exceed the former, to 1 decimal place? 22.6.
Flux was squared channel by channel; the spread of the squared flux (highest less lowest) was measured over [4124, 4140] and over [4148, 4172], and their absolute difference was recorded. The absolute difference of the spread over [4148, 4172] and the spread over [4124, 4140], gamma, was 36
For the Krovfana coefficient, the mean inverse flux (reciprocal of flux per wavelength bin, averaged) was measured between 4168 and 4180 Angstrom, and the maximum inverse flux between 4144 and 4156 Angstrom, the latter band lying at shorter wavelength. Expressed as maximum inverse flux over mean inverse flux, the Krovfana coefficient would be 1.08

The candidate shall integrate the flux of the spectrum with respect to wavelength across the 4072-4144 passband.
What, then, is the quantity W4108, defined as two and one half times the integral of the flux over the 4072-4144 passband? 4183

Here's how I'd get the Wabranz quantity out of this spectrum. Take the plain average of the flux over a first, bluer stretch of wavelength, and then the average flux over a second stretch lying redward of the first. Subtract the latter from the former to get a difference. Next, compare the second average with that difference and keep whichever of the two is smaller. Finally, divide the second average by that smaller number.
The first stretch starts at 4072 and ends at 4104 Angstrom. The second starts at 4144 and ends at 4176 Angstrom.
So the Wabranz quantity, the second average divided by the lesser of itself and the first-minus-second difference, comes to -24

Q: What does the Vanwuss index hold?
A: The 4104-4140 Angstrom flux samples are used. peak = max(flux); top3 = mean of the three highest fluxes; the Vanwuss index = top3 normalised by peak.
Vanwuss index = 0.994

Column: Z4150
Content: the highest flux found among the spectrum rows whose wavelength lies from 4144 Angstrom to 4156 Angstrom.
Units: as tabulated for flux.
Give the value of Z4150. 23.79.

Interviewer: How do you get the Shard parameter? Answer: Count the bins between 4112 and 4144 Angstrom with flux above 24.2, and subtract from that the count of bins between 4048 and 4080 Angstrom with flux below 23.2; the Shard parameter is 2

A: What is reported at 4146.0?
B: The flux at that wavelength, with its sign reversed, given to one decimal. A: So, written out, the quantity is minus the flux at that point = -23.8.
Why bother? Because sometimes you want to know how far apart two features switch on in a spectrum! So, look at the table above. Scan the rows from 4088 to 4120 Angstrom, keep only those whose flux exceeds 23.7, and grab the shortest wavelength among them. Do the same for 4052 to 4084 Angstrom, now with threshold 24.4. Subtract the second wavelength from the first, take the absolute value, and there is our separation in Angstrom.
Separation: 40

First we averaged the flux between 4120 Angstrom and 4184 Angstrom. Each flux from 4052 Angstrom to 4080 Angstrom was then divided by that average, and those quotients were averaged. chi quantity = 0.994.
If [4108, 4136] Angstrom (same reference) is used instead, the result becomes 0.991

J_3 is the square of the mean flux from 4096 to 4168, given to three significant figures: 553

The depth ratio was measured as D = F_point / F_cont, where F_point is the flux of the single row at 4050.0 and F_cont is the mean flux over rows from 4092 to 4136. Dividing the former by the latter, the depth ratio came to 1.02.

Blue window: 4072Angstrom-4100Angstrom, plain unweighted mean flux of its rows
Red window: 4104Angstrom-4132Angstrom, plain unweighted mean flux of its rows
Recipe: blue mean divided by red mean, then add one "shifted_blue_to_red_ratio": 1.96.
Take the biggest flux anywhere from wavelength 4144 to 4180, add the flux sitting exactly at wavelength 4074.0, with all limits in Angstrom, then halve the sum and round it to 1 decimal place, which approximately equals 23.9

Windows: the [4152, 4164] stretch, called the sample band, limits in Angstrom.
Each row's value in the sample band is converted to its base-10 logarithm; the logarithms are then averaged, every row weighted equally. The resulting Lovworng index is 1.37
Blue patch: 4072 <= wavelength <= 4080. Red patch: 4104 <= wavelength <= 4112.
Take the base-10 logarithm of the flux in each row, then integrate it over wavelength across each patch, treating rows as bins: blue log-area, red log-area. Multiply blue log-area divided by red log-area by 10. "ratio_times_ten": 10.2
